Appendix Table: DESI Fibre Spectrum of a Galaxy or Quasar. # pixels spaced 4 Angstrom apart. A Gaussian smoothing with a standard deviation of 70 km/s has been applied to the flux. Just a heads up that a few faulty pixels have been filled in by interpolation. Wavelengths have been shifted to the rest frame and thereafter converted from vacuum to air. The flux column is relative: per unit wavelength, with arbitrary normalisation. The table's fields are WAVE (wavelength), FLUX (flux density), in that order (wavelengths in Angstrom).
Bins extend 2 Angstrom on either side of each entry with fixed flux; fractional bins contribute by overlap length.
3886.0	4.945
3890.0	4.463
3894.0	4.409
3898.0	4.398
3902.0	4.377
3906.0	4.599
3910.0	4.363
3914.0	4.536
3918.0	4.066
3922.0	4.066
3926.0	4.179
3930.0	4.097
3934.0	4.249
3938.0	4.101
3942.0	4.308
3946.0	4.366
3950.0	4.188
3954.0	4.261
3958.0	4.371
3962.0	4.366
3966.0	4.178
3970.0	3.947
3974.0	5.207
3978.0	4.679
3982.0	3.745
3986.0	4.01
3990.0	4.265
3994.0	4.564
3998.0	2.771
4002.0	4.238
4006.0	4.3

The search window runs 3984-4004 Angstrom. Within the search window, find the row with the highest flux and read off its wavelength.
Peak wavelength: 3994.0 Angstrom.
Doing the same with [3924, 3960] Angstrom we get 3958.0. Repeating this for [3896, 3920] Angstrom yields 3906.0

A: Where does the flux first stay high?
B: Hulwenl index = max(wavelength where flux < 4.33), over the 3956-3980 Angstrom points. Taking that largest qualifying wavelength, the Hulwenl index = 3970.0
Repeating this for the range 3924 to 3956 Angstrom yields 3954.0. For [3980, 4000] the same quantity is 3998.0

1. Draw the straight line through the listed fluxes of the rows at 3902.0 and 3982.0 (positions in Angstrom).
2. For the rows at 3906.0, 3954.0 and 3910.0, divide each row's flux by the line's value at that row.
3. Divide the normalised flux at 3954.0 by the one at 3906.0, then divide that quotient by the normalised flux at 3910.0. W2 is 1.00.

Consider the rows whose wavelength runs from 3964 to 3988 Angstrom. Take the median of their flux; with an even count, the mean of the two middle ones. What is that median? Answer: 4.09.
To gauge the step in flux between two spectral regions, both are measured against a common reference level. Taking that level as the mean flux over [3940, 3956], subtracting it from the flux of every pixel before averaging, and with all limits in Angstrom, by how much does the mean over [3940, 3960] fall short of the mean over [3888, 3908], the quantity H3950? 0.15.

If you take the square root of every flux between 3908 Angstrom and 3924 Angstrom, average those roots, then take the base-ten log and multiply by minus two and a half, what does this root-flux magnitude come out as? -0.786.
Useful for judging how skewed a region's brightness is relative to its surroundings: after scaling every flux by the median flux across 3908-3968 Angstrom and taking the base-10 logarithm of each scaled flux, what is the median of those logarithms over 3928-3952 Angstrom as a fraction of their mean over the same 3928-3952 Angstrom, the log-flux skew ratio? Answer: 0.96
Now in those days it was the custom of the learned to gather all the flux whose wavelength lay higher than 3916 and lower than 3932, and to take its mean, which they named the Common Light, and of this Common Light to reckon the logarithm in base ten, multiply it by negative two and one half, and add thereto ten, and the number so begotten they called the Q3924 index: 8.47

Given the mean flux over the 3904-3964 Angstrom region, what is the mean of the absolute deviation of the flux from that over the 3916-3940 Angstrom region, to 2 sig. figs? 0.15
